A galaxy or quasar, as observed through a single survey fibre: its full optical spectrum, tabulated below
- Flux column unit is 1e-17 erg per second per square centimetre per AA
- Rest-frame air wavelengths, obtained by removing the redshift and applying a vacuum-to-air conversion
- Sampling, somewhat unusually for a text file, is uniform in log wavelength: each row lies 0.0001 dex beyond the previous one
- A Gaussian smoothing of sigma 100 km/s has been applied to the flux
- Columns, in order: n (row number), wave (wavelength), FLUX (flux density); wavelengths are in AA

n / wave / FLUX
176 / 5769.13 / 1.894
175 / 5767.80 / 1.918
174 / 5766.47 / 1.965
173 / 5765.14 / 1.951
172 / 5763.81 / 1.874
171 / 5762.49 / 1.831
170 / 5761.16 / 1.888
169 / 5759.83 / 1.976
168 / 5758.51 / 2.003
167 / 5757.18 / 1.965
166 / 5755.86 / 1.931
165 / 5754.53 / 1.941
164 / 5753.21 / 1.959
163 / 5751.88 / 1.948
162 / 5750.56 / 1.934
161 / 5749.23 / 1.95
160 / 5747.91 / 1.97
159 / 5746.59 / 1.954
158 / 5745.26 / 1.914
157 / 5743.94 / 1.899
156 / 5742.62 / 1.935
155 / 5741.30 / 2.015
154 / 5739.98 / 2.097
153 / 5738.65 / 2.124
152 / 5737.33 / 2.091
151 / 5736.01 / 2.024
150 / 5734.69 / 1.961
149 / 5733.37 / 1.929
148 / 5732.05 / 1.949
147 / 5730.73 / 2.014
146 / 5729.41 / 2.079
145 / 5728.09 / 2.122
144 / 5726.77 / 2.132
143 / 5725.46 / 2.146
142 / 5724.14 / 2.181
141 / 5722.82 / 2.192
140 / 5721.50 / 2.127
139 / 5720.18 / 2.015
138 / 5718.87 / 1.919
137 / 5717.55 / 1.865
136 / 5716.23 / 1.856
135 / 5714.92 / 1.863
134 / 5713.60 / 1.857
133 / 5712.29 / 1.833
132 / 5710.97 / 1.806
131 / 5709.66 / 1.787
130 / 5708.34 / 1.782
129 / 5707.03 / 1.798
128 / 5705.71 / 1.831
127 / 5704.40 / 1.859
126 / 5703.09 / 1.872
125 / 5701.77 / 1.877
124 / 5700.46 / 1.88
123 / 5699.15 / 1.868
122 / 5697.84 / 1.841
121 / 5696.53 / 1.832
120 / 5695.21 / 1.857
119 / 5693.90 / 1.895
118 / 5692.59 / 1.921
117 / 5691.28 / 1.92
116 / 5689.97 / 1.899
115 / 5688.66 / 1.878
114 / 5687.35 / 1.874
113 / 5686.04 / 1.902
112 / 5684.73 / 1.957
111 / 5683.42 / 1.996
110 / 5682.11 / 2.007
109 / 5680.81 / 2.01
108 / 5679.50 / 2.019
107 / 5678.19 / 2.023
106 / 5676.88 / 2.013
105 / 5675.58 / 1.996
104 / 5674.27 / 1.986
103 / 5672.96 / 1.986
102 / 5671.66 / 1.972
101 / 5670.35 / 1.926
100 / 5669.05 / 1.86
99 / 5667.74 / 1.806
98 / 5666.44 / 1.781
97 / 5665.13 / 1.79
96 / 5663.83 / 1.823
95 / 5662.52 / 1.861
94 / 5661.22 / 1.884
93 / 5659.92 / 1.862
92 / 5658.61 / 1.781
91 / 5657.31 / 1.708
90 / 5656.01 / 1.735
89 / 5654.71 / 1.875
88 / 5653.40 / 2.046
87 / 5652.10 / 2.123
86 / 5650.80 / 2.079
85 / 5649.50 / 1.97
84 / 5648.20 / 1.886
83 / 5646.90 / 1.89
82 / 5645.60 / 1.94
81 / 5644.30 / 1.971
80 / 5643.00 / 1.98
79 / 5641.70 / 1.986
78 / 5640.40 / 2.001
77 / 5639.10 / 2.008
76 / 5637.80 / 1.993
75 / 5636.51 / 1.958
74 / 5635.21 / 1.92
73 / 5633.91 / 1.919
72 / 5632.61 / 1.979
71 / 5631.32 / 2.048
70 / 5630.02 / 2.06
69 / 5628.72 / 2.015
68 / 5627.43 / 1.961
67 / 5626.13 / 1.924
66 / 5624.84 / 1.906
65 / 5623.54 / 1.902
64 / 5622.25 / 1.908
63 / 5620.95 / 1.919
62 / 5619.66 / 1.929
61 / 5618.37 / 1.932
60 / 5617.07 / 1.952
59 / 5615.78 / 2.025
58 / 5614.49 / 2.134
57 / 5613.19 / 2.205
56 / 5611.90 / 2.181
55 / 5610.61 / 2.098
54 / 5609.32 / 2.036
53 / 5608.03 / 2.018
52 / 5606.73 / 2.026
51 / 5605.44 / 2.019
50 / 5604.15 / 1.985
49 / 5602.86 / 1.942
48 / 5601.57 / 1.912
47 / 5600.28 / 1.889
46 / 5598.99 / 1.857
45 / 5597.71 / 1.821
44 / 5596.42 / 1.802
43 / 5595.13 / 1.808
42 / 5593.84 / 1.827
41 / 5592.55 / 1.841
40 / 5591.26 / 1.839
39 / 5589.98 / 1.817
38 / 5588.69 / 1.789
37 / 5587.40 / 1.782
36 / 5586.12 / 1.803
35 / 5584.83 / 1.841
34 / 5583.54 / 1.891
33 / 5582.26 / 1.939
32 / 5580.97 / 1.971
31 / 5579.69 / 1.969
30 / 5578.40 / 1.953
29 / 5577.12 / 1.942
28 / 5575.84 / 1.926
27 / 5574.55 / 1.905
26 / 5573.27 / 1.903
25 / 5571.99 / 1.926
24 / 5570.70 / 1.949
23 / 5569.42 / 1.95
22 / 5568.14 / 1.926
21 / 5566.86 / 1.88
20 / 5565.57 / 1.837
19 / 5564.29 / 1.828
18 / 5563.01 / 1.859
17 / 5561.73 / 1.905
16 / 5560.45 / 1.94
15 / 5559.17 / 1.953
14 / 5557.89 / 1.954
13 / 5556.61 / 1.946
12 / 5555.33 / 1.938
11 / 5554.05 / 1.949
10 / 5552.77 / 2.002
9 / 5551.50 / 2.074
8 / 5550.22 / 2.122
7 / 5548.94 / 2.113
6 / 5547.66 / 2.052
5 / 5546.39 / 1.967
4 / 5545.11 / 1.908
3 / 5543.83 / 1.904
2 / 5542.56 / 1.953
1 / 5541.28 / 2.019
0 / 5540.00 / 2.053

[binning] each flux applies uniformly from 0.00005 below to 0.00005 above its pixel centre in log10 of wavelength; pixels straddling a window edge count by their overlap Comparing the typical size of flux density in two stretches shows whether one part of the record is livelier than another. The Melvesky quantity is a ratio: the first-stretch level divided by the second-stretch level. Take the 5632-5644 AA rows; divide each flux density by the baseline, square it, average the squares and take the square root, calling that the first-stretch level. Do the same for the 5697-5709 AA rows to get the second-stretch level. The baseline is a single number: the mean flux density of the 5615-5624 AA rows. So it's 1.07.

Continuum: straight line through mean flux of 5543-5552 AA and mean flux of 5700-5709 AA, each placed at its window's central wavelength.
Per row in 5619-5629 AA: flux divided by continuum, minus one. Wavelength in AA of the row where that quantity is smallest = 5623.54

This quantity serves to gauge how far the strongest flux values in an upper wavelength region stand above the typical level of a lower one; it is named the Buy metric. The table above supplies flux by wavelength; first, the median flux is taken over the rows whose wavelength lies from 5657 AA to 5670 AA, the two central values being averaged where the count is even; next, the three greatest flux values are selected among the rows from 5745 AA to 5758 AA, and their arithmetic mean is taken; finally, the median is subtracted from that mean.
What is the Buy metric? 0.15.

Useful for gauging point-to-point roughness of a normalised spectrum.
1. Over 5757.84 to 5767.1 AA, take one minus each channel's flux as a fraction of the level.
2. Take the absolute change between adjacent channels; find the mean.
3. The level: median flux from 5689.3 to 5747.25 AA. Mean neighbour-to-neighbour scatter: 0.027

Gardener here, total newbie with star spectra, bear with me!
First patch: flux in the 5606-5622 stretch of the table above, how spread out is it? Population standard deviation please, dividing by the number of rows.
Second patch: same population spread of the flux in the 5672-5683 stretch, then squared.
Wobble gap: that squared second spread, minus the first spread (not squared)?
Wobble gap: -0.094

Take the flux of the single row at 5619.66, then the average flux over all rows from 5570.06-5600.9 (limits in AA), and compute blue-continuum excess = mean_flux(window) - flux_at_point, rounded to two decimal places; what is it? -0.05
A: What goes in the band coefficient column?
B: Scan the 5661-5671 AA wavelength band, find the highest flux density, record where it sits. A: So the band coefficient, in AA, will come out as 5670.35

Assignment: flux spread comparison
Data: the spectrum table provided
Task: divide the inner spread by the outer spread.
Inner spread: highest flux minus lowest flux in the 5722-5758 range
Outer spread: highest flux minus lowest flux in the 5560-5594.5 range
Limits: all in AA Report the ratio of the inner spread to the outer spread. 1.6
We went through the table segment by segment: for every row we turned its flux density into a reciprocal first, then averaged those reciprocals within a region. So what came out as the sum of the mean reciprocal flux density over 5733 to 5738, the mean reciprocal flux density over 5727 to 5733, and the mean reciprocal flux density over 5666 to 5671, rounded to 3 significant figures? 1.53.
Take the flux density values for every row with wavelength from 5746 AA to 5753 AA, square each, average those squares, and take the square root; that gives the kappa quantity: 1.95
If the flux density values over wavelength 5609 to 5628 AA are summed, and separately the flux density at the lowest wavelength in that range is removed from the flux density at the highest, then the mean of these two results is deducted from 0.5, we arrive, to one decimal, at -14.5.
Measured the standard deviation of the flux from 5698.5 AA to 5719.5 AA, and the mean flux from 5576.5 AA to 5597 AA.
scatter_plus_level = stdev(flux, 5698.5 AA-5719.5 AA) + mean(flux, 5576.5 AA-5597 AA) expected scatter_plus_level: 1.90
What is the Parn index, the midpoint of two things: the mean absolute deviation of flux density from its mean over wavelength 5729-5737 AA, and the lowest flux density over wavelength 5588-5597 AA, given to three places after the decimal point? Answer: 0.918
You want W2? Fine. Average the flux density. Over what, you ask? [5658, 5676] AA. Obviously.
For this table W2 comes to 1.88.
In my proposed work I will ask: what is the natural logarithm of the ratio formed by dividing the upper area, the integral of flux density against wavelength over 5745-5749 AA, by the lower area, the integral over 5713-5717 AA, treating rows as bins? 0.05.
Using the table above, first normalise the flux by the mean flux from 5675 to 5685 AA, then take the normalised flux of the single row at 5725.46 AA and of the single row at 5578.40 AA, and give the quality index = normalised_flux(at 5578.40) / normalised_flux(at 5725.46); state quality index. 0.91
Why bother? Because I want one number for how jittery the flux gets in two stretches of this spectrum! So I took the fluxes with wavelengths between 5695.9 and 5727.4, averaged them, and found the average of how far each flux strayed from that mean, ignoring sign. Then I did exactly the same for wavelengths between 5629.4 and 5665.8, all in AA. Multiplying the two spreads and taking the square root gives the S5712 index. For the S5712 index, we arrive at 0.095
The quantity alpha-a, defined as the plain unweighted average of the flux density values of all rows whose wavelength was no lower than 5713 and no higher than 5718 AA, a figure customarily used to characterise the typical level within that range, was 1.86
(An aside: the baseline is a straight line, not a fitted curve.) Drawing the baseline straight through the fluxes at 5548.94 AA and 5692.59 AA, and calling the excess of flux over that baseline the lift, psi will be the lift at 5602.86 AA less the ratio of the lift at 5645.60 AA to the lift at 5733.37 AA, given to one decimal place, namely 0.6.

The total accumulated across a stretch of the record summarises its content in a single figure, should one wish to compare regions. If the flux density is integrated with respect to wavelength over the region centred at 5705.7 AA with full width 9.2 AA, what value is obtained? 16.8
